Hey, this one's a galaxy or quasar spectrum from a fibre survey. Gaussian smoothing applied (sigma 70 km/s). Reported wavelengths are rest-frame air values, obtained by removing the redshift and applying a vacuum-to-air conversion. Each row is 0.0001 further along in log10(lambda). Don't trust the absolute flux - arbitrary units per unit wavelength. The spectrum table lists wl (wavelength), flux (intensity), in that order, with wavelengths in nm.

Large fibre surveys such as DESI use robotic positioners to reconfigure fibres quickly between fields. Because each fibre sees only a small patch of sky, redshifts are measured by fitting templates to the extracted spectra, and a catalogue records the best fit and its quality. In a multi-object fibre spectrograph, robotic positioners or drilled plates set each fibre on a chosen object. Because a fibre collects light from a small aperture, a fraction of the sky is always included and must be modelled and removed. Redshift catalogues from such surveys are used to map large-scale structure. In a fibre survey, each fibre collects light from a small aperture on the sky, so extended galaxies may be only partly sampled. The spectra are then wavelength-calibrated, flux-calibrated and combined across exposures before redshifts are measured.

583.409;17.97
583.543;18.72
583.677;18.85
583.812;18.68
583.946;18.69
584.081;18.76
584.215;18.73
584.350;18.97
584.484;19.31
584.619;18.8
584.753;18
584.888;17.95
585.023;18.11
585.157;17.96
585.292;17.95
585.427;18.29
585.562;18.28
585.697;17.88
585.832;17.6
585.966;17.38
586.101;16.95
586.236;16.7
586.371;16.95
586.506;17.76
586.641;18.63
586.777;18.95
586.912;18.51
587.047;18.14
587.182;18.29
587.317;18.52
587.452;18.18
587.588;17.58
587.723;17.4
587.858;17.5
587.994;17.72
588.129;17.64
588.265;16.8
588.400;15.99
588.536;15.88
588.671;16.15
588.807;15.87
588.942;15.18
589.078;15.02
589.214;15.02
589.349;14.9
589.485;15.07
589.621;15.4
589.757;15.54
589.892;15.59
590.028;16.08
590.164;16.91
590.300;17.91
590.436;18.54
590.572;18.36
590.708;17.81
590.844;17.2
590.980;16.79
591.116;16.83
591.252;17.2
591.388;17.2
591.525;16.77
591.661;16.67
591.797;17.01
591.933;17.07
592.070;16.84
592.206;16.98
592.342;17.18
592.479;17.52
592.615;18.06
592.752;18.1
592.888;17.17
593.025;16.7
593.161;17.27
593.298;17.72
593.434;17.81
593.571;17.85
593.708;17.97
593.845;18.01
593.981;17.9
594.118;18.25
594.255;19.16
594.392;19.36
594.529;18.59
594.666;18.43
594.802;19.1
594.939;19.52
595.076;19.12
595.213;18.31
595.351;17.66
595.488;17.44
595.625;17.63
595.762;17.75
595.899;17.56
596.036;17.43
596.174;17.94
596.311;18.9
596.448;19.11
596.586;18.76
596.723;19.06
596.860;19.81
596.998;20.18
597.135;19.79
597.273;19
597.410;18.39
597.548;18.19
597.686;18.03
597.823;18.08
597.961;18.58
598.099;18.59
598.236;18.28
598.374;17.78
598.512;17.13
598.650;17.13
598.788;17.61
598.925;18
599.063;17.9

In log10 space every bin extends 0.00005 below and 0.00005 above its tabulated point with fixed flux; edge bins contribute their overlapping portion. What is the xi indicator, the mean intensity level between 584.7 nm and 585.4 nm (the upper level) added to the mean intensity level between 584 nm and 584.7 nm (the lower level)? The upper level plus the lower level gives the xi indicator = 36.9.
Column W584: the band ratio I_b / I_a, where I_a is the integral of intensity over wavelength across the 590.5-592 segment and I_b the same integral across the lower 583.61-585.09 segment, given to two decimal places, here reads 1.07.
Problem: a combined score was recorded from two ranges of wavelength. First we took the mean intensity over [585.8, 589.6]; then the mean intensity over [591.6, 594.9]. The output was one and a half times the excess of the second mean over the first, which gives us 1.2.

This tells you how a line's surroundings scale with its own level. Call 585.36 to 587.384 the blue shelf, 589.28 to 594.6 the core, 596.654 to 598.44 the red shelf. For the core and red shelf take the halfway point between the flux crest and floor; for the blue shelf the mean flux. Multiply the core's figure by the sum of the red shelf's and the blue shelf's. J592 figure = 632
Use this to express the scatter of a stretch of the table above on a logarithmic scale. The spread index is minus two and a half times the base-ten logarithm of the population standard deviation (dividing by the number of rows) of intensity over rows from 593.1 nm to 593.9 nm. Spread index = 1.5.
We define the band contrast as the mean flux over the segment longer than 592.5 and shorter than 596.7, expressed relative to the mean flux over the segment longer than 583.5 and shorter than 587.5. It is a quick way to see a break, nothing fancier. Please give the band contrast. 1.00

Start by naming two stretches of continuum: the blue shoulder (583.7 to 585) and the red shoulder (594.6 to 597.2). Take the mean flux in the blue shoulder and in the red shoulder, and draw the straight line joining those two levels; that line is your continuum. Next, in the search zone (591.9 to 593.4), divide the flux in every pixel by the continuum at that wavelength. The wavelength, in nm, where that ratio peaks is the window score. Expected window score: 592.752 nm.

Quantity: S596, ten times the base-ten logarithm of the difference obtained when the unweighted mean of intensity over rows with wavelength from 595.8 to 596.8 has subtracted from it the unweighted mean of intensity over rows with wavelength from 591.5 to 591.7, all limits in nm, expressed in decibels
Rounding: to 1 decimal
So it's 2.2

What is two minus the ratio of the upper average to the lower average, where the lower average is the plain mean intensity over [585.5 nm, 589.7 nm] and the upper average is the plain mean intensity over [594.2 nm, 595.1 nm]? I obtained 0.88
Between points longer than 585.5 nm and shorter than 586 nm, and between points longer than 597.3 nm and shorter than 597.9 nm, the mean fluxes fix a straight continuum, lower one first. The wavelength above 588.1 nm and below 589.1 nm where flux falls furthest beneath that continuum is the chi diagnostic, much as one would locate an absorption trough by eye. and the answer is 589.078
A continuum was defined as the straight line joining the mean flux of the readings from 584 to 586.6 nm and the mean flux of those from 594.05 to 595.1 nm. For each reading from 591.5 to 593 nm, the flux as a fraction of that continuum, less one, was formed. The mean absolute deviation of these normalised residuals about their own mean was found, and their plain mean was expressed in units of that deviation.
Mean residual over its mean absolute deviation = -4.3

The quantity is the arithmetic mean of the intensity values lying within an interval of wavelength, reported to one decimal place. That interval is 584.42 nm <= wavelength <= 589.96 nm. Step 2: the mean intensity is 17.2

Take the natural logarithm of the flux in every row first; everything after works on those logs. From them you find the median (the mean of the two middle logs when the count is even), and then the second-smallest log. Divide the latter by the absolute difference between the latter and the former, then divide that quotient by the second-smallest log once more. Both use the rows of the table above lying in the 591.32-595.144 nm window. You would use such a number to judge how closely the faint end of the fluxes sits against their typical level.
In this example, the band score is 15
